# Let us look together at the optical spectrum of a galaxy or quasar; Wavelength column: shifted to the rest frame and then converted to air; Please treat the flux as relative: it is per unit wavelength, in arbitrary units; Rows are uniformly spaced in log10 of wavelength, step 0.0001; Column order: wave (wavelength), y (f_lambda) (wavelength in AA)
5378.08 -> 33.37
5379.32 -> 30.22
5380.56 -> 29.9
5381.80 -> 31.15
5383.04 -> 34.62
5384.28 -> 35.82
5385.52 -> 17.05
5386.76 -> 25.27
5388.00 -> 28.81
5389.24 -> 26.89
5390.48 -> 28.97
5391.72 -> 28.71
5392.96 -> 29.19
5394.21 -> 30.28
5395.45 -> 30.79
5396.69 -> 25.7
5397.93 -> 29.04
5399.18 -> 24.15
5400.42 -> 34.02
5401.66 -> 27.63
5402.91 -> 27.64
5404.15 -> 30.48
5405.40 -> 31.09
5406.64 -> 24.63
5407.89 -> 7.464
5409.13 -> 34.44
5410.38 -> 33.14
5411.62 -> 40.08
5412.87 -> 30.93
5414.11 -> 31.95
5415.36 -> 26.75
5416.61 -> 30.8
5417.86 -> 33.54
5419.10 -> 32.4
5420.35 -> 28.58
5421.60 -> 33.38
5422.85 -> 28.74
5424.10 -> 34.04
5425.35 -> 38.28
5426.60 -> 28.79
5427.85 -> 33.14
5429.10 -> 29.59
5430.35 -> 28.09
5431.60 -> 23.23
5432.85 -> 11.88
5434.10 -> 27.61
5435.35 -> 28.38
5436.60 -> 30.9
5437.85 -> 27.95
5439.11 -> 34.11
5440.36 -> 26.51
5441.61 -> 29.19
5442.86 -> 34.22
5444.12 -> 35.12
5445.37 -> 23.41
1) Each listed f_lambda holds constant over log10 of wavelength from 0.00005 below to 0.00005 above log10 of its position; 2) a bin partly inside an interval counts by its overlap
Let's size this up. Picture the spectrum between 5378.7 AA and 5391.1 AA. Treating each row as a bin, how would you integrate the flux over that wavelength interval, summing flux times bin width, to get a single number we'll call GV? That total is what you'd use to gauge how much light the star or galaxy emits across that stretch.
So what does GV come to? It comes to 358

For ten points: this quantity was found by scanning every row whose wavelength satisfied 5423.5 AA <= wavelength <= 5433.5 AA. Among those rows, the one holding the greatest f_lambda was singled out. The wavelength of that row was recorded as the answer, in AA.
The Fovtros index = 5425.35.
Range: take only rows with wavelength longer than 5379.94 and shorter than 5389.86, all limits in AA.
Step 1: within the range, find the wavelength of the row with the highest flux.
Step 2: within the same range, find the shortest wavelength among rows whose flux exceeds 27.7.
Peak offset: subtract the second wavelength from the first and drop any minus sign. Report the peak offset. 3.7 AA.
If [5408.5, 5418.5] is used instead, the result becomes 2.5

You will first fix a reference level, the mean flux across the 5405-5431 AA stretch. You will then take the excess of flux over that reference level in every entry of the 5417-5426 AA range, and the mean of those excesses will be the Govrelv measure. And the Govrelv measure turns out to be 2.2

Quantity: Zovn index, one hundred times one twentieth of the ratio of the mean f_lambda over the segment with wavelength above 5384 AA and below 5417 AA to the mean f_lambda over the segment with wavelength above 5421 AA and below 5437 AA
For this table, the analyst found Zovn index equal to 4.9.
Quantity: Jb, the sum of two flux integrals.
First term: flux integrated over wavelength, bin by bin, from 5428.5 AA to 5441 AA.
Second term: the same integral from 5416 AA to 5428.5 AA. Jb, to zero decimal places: 737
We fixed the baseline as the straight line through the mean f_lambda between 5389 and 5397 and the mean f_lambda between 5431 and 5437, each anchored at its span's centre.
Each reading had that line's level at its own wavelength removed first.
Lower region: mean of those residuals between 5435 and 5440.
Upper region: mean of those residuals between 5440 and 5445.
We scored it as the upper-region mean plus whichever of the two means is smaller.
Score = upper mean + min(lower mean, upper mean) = 14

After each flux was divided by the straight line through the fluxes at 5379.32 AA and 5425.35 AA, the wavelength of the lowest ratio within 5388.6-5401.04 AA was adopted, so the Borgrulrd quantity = 5399.18 AA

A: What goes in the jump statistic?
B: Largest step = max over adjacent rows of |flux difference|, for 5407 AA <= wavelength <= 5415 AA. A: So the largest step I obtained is 27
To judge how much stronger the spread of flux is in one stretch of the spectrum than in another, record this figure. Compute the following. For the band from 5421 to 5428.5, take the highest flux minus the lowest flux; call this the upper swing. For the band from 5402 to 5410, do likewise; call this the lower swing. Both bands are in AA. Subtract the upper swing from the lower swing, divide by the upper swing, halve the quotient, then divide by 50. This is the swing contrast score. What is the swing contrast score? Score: 0.018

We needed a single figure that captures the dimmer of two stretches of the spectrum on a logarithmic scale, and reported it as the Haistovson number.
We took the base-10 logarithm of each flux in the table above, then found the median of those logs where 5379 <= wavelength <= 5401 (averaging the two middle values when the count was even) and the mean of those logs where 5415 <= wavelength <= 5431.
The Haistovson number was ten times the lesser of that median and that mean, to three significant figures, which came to 14.6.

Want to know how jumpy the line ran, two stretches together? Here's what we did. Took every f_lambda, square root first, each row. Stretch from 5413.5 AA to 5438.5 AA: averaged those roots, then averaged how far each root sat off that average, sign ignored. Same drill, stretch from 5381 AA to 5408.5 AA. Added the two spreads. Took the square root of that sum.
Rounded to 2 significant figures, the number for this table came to 0.86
